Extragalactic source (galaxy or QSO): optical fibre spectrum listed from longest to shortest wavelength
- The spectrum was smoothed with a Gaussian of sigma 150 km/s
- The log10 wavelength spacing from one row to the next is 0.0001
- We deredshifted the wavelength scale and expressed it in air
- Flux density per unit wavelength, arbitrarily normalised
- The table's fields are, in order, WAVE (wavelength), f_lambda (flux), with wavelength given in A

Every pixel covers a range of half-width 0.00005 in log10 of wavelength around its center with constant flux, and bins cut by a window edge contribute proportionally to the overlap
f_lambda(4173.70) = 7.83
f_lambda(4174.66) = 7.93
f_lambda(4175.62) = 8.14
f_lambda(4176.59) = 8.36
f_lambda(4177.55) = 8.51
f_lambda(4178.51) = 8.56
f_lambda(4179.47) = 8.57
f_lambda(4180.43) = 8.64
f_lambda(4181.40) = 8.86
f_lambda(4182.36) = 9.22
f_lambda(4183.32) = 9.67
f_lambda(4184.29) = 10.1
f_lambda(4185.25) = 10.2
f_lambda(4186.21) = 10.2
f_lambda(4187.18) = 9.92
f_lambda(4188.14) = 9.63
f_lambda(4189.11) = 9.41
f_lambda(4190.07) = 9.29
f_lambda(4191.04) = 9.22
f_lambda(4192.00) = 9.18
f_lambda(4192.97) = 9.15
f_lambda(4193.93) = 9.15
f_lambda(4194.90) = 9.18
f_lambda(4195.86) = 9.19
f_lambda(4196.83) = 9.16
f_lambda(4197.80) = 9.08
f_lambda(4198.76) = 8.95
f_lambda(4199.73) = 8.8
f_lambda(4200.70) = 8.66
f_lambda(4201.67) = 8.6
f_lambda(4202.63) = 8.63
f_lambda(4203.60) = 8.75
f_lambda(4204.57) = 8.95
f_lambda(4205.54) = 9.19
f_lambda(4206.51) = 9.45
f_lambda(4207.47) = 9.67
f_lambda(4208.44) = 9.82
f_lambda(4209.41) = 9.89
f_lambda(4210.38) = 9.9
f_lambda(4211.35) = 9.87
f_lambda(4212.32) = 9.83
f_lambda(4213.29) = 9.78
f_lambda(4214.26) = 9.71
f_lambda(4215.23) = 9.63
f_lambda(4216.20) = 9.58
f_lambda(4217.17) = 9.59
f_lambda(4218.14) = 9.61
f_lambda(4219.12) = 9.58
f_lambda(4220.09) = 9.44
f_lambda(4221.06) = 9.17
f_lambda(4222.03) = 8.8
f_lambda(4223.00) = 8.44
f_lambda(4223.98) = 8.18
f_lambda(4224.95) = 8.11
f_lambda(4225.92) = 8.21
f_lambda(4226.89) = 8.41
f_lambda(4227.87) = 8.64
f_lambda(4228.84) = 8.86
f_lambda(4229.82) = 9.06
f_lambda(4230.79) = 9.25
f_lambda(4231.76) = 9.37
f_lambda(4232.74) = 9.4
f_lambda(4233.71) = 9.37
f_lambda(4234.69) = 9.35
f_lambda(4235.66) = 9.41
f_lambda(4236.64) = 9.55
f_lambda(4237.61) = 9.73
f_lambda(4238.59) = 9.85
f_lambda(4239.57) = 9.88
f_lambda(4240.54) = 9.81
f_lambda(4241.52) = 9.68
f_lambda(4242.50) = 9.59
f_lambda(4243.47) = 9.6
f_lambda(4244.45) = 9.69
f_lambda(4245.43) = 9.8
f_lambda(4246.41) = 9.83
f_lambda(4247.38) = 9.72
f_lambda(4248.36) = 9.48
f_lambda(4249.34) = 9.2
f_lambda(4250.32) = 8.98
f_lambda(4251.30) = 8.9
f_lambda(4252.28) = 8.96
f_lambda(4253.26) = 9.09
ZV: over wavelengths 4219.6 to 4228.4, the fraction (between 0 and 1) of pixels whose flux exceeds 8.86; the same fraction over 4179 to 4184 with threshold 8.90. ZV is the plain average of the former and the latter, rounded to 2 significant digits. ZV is 0.31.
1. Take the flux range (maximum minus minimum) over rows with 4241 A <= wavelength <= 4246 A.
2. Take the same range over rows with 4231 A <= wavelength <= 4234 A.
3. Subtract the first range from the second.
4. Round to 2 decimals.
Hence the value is -0.18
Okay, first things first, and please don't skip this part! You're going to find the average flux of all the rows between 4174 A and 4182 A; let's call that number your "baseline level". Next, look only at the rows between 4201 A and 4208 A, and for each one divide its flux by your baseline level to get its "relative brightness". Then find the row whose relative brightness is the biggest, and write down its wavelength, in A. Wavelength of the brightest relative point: 4207.47 A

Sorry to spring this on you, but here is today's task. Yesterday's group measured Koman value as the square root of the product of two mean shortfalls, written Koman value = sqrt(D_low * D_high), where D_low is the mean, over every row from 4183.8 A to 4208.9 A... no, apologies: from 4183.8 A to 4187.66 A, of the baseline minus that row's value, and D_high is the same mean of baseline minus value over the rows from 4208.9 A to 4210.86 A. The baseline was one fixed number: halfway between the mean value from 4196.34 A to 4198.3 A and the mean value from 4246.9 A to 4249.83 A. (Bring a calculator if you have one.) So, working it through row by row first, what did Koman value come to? 0.7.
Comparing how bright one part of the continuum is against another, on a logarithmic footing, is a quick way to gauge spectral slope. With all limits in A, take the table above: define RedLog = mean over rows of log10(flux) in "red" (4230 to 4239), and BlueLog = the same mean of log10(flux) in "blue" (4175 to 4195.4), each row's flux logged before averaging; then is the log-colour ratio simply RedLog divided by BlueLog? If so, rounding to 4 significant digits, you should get 1.014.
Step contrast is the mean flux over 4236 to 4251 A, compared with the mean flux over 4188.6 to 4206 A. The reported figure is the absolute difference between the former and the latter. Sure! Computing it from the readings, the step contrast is 0.6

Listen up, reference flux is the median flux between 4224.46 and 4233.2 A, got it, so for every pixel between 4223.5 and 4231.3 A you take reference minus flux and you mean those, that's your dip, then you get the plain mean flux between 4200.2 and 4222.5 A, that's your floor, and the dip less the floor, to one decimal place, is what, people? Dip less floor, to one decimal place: -9.1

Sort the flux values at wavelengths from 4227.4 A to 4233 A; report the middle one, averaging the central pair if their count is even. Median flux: 9.2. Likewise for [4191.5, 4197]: 9.2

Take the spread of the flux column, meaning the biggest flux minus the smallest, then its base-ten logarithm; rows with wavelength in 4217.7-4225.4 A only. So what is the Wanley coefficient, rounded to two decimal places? 0.18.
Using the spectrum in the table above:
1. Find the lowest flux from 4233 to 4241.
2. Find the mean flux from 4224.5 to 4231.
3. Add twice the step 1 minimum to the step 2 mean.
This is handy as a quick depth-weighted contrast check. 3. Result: 27.3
